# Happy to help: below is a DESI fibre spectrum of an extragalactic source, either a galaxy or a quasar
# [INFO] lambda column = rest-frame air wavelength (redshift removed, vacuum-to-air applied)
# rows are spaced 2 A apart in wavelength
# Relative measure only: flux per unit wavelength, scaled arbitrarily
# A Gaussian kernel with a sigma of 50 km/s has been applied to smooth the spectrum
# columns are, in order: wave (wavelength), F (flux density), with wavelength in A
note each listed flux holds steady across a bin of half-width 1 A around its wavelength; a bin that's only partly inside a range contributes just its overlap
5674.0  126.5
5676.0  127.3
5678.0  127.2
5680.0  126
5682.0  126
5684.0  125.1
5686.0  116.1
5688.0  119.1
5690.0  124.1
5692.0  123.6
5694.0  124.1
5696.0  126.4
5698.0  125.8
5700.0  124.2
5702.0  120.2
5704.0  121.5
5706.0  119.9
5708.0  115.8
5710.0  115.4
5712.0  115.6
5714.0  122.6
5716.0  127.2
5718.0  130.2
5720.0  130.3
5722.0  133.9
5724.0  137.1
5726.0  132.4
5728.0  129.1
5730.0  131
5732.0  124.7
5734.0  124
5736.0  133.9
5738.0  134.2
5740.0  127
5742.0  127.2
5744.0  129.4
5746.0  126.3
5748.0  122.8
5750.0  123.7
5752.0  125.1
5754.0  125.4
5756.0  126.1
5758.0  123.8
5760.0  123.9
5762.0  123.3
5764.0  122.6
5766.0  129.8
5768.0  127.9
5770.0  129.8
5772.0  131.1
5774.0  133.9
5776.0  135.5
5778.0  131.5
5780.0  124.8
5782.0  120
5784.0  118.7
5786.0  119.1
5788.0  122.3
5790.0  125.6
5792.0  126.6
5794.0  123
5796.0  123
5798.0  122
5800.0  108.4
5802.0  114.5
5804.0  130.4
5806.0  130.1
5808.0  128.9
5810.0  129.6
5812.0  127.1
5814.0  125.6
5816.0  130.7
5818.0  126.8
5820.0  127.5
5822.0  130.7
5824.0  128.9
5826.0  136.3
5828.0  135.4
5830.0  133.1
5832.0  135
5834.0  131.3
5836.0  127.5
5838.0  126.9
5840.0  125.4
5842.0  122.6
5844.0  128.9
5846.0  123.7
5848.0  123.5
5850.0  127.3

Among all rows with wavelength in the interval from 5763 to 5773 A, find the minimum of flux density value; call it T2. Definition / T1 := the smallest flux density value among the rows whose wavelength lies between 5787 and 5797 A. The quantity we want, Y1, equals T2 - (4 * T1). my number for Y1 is -367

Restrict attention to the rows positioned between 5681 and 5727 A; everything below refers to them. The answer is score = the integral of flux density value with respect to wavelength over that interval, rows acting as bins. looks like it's 5713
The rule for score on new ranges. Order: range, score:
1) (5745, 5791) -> 5786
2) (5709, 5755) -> 5857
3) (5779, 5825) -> 5729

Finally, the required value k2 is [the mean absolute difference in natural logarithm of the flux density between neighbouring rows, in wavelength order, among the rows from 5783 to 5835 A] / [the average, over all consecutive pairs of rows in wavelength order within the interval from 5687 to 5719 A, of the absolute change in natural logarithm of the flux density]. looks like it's 1.4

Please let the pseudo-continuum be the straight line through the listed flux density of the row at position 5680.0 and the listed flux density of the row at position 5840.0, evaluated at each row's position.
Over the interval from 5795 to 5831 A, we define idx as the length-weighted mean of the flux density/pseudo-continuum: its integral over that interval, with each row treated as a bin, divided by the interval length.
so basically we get 1.01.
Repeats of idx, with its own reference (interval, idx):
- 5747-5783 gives 1.01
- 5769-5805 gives 0.99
